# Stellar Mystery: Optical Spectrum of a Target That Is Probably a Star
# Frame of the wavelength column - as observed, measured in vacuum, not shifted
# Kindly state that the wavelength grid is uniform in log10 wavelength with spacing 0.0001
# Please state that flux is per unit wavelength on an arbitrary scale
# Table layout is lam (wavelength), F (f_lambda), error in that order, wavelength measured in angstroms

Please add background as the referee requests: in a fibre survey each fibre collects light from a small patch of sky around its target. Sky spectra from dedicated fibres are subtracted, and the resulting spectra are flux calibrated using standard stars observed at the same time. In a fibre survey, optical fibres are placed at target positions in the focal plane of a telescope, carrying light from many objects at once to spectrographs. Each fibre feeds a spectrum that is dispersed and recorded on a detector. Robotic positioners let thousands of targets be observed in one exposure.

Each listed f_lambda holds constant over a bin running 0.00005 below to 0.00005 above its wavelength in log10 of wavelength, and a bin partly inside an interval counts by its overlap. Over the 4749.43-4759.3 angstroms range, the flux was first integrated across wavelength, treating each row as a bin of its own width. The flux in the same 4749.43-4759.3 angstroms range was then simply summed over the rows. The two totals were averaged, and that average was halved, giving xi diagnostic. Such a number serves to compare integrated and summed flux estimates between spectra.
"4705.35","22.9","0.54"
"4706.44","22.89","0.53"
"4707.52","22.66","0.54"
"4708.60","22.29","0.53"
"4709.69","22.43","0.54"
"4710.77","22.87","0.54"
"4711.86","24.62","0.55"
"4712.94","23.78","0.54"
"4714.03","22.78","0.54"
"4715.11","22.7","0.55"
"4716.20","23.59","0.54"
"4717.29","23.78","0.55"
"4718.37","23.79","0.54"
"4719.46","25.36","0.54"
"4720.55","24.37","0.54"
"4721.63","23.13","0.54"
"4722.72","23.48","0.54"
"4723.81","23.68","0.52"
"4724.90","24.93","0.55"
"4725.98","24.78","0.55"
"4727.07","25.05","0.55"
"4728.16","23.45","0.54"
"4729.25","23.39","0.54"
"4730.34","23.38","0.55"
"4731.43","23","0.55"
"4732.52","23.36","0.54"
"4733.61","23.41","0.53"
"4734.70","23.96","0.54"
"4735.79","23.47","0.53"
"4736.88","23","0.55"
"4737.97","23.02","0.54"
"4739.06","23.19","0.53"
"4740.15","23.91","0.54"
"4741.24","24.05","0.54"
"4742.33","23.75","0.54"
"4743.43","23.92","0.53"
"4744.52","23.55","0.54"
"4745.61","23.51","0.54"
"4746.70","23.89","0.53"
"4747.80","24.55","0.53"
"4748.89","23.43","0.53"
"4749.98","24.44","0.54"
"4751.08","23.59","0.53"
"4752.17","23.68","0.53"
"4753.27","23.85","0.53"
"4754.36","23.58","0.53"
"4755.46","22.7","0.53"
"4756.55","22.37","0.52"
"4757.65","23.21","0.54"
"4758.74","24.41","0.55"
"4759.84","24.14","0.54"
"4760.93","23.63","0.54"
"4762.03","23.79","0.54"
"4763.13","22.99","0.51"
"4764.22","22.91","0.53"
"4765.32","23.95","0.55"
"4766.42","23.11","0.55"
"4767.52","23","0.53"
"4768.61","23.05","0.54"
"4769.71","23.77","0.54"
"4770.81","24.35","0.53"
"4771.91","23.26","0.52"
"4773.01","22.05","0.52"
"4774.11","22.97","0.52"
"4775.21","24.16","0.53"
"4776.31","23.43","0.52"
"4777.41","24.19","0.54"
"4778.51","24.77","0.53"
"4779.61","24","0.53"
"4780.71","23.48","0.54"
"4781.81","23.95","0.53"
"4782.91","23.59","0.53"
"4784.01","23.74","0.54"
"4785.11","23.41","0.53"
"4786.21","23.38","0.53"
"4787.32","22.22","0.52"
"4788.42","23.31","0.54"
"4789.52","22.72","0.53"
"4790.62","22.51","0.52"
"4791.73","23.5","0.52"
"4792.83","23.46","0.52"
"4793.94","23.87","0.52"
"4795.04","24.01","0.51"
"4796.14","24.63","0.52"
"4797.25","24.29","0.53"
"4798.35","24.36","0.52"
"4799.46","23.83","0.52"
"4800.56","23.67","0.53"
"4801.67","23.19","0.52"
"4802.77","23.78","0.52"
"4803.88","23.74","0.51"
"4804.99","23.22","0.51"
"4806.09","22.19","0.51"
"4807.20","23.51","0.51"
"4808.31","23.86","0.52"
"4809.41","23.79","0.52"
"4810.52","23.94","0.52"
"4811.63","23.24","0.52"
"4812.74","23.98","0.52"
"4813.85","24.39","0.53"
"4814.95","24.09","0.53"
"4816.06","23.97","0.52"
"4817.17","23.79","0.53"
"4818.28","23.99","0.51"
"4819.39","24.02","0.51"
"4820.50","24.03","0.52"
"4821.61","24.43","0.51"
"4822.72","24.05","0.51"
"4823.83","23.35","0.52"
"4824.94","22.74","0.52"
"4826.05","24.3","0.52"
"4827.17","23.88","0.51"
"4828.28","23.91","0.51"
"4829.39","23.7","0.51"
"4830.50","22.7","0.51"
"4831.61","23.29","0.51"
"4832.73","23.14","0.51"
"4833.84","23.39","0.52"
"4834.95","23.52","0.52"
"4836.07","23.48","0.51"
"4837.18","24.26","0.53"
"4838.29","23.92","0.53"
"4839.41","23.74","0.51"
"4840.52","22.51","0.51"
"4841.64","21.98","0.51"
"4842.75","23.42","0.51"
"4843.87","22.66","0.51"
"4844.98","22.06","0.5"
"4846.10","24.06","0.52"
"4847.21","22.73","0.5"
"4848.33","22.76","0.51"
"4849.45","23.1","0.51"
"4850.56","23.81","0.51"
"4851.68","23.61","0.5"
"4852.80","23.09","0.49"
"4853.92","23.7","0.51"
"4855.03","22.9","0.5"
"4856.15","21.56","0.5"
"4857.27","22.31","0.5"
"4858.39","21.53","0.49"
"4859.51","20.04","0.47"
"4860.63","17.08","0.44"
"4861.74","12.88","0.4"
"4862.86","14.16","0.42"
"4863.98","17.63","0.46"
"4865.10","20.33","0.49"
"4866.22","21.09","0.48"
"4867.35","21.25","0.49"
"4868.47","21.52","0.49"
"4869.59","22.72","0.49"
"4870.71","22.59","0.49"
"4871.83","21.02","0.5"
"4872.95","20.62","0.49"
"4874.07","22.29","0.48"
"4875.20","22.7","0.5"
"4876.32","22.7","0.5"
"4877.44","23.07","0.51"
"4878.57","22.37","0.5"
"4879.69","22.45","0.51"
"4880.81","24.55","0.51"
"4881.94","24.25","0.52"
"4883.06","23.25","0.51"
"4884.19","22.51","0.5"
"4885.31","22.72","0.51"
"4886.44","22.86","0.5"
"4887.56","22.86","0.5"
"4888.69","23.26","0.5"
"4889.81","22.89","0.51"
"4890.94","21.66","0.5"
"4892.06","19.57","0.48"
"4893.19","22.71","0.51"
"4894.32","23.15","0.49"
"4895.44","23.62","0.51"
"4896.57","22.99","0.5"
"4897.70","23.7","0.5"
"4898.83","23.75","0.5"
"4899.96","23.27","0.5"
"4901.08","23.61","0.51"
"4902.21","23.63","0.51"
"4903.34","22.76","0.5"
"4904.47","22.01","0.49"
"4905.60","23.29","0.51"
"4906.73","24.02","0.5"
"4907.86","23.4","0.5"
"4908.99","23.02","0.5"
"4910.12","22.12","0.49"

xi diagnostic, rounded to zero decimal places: 111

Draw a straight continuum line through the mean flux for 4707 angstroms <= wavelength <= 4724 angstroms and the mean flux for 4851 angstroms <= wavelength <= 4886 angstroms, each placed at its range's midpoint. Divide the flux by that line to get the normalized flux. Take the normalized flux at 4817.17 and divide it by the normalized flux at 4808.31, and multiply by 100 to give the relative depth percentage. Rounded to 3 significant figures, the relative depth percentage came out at 100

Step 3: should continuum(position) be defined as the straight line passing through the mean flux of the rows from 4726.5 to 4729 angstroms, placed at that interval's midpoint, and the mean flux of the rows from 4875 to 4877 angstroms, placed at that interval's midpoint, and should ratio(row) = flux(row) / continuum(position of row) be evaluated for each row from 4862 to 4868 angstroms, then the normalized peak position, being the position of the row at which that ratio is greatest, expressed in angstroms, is 4867.35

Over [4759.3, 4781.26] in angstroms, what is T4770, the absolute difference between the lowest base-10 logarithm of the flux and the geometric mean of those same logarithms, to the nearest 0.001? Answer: 0.028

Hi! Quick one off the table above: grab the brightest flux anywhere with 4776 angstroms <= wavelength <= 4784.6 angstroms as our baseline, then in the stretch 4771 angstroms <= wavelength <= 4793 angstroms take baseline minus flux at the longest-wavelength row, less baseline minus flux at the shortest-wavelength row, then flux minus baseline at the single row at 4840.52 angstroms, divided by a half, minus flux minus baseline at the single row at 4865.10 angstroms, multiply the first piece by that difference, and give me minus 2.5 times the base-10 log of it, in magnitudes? 4.5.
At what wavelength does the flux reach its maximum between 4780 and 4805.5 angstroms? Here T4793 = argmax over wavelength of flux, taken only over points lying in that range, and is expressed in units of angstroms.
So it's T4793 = 4796.14 angstroms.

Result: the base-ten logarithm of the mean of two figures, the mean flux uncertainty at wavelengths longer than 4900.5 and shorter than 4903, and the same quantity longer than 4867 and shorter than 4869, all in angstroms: -0.301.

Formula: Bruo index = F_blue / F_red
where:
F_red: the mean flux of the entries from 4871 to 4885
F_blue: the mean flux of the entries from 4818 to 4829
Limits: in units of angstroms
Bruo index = 1.05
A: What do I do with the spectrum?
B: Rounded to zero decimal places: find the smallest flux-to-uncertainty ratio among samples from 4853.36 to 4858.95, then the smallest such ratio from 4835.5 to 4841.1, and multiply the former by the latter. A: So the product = 1903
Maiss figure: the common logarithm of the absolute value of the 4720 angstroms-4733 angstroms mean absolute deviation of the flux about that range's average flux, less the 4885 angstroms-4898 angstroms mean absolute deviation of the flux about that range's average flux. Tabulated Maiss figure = -1.29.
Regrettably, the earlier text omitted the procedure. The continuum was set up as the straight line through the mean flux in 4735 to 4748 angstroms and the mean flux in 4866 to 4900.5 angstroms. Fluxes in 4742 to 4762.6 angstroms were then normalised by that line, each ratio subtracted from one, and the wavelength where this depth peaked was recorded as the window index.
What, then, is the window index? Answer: 4756.55 angstroms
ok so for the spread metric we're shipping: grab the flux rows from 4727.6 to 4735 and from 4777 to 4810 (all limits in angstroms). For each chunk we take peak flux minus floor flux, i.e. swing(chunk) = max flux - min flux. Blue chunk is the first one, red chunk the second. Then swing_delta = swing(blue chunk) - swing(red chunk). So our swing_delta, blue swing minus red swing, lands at -1.6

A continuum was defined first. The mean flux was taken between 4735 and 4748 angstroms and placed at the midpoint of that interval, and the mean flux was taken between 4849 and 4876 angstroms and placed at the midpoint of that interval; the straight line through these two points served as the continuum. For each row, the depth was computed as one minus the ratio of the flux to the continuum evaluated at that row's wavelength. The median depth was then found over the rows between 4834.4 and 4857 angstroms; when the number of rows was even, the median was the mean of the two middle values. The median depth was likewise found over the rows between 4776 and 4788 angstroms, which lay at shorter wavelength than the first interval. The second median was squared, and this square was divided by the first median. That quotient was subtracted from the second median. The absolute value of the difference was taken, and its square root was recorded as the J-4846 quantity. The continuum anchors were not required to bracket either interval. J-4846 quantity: 0.147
